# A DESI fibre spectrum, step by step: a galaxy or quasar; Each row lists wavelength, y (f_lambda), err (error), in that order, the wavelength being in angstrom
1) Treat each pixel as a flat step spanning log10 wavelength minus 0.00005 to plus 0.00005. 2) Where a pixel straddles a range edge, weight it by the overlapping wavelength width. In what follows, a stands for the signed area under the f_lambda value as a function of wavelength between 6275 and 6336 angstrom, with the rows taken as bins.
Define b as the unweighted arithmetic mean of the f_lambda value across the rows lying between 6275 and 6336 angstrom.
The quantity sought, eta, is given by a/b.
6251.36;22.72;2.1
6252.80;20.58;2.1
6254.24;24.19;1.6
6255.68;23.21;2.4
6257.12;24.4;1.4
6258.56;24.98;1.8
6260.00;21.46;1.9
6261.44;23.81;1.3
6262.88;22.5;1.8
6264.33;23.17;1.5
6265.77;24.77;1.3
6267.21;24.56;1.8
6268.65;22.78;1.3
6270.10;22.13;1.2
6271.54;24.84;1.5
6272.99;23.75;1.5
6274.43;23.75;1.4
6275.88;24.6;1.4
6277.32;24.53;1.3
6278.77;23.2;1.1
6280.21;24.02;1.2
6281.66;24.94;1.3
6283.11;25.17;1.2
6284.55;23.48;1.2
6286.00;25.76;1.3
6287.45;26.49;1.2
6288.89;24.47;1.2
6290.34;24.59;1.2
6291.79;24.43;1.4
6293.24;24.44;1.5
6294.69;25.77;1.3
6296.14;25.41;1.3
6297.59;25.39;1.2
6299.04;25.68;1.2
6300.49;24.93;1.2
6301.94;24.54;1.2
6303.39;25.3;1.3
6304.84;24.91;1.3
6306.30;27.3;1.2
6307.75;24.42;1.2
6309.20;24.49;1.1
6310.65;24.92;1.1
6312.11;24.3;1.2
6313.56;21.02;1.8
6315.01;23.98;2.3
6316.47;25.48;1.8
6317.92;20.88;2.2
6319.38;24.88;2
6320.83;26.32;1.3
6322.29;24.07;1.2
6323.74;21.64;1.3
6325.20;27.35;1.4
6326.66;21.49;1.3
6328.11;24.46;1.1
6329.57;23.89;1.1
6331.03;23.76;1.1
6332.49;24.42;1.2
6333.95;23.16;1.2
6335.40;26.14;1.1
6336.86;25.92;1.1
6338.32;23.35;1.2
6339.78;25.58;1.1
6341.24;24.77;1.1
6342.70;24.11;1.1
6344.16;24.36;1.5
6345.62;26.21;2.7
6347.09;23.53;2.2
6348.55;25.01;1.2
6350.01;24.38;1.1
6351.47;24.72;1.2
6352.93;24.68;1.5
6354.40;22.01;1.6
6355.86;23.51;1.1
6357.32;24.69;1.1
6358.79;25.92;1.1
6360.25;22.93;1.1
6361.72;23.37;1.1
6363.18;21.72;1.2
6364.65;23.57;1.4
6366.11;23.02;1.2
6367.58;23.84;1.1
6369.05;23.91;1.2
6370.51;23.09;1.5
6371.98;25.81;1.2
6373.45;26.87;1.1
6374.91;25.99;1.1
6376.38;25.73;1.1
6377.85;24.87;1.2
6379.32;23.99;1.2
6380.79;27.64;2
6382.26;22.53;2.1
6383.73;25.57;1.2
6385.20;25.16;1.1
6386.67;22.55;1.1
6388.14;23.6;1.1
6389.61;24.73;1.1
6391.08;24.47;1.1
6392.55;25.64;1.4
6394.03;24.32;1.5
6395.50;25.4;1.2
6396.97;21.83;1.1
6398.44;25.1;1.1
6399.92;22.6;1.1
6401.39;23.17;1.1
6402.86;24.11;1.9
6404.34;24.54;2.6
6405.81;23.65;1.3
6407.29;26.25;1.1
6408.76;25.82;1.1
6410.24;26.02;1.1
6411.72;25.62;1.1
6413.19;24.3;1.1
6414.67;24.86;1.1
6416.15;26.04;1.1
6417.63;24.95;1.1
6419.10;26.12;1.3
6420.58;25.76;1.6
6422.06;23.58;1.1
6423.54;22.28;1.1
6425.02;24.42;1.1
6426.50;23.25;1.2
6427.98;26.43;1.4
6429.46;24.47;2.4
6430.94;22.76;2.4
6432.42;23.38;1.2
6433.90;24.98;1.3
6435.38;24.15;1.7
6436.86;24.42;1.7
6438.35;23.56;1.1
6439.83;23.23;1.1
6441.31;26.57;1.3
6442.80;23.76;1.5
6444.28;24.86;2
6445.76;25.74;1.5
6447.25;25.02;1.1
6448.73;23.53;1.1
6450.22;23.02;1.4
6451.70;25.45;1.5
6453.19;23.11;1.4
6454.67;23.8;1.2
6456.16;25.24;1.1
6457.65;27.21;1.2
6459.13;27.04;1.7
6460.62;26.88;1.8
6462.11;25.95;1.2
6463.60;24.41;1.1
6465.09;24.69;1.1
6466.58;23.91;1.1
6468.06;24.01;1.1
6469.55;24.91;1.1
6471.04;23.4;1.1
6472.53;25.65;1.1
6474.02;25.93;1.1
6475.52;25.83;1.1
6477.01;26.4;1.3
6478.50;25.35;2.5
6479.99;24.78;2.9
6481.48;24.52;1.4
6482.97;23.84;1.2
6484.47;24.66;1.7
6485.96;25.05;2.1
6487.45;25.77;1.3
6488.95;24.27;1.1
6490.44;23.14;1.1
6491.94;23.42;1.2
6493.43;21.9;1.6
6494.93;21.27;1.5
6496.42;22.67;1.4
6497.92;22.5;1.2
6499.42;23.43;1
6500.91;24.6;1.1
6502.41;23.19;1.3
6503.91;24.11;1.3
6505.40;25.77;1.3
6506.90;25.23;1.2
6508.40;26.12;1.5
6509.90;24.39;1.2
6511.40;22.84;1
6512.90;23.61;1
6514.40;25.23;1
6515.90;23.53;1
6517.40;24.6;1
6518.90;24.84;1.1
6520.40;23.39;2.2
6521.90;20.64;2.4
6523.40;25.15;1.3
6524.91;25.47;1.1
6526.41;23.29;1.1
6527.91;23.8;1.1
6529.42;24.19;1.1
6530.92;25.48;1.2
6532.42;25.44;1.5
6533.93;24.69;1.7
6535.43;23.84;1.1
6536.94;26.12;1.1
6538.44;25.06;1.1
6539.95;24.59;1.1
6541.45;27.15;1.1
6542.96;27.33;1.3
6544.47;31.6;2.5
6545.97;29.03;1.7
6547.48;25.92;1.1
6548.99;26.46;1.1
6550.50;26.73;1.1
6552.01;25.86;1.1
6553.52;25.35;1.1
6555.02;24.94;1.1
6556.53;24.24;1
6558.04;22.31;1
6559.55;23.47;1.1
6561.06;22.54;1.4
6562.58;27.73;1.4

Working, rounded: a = 1496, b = 24.5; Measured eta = 61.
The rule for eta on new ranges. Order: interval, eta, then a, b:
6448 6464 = 16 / 401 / 25.1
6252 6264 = 12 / 278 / 23.1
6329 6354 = 25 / 614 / 24.6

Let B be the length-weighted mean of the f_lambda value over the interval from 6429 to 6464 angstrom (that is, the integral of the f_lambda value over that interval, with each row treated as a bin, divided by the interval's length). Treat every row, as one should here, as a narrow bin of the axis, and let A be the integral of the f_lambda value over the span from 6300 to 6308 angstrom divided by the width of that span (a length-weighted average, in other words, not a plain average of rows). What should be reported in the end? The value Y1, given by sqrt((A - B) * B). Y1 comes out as 3.8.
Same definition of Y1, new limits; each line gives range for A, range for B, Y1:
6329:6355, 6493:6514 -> 4.1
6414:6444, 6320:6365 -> 2.3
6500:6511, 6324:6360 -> 2.6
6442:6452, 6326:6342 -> 2.0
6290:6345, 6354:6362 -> 4.1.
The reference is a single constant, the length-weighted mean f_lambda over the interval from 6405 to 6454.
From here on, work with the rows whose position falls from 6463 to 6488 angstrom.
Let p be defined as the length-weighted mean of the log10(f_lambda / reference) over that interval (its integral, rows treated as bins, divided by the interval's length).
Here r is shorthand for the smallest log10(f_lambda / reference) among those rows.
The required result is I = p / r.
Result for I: -0.2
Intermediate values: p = 0.005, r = -0.02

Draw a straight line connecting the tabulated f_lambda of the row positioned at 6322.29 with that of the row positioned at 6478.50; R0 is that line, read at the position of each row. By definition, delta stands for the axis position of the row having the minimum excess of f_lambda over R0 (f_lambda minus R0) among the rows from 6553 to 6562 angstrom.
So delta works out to 6558.04 angstrom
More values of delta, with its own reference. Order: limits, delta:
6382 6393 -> 6386.67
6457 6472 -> 6471.04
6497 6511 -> 6497.92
